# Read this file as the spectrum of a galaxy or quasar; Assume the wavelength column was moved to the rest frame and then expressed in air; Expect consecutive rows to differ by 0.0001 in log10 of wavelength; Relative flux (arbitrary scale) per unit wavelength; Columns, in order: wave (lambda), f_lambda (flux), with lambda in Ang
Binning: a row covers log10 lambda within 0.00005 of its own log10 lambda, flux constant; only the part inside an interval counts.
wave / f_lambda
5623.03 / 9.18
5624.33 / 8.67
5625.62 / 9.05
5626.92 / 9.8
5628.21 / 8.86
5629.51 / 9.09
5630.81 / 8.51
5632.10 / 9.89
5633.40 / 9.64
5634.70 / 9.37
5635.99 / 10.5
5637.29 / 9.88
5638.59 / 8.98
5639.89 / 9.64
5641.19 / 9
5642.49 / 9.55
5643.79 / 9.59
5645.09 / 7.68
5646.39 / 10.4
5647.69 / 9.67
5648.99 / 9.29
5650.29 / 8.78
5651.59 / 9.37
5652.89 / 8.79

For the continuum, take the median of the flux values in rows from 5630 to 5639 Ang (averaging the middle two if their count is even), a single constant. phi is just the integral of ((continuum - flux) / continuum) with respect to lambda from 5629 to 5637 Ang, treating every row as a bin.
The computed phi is 0.10 Ang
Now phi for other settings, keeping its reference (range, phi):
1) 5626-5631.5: 0.32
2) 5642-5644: 0.02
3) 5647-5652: 0.19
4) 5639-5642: 0.10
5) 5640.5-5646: 0.35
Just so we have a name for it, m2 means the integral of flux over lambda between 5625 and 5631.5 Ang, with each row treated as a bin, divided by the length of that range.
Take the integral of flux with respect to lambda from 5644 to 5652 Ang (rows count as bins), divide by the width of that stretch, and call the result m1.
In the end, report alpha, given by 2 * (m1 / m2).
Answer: 2.03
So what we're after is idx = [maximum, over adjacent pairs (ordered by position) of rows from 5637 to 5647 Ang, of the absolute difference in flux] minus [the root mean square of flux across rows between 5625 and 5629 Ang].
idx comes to -6.5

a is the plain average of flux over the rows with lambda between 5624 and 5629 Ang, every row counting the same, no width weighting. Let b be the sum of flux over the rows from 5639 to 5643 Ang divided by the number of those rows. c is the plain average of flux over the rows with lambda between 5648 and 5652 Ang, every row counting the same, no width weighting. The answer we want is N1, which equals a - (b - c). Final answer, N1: 8.8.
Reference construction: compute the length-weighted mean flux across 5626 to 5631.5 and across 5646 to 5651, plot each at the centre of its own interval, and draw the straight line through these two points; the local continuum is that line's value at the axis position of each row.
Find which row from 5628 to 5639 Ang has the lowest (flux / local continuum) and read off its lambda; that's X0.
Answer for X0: 5630.81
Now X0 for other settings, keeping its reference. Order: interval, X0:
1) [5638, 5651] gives 5645.09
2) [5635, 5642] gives 5641.19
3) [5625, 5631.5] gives 5630.81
